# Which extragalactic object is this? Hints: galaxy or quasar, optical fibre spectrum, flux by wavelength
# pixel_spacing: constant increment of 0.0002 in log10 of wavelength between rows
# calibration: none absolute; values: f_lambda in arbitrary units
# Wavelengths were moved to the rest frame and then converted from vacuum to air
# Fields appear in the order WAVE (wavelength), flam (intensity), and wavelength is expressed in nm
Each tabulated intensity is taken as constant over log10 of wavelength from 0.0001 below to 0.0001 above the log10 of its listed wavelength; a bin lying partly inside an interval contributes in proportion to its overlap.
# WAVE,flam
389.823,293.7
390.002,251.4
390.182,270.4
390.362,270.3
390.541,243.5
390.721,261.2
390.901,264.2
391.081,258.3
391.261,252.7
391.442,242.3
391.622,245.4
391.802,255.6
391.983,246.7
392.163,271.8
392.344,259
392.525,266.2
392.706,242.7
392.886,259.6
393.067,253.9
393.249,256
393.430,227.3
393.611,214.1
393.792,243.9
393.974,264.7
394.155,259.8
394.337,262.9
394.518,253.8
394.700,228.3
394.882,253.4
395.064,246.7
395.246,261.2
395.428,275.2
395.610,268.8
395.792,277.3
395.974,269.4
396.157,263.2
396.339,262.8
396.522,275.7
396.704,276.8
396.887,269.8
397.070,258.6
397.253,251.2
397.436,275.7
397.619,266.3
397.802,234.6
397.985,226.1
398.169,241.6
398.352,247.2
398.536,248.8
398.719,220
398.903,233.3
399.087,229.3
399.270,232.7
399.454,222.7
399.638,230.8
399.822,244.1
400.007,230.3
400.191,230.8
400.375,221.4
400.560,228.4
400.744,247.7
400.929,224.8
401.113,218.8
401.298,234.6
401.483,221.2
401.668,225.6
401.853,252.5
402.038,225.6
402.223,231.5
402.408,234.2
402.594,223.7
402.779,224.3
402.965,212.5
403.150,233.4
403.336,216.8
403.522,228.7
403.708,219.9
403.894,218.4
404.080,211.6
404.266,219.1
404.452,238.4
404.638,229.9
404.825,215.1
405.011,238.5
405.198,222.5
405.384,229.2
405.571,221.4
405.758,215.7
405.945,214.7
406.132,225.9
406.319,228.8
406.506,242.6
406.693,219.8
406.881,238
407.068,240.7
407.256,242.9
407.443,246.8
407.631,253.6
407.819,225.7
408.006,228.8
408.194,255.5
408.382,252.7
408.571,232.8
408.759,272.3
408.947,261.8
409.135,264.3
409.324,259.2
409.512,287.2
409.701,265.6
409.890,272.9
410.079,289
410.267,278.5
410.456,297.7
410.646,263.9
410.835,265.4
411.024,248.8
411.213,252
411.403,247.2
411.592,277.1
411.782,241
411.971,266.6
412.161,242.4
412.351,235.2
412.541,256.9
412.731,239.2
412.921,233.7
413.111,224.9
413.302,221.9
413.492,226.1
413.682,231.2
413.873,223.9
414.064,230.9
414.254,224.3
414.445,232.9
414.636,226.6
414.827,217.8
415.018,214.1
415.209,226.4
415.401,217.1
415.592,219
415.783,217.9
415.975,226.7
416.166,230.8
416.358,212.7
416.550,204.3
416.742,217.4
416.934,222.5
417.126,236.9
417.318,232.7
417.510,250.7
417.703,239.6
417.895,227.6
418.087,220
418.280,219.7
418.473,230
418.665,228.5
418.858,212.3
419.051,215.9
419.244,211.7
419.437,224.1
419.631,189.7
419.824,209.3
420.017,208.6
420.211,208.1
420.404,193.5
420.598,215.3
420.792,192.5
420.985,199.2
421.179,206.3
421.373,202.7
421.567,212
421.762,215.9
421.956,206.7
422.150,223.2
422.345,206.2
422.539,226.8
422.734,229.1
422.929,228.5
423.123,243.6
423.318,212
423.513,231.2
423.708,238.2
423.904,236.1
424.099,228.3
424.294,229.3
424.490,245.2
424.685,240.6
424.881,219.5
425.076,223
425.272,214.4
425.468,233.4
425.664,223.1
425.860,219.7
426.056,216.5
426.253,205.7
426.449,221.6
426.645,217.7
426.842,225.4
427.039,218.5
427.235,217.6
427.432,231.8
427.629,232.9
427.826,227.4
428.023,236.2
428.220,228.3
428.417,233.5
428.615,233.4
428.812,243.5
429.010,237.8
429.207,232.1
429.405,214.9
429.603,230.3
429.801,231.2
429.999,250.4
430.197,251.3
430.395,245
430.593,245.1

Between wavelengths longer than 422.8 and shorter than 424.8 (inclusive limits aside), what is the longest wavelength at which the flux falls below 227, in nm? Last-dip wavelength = 423.318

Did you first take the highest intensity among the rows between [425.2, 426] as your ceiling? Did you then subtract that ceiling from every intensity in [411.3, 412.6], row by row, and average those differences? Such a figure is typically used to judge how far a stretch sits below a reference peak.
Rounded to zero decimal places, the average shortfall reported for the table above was 19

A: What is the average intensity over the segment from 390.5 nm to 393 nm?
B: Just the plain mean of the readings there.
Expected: 255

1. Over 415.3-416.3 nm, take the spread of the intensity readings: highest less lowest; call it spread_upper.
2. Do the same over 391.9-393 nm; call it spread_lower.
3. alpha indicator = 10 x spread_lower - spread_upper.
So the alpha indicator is 277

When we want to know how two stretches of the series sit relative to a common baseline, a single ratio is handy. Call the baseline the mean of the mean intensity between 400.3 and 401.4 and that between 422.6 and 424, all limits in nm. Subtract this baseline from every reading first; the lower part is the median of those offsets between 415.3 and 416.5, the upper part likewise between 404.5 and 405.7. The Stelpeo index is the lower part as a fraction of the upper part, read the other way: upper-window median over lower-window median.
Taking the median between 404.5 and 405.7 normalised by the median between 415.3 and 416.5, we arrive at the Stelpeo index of 0.4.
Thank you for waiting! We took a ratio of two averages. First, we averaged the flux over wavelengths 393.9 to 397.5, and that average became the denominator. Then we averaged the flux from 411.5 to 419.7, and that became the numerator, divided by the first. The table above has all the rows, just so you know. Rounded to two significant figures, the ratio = 0.87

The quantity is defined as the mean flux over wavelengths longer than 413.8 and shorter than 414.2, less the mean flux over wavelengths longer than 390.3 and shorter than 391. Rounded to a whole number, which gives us -32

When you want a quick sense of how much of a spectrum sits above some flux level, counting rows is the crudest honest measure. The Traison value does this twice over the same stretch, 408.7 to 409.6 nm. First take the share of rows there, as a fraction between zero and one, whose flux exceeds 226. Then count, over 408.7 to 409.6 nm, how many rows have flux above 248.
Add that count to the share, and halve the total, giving 3.0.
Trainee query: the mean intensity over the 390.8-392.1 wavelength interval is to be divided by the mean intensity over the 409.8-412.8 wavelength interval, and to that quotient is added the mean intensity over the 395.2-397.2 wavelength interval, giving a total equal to 270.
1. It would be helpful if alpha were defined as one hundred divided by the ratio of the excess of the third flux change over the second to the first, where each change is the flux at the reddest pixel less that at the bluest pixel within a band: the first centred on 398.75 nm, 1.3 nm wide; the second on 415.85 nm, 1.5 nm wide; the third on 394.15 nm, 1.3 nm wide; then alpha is -25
